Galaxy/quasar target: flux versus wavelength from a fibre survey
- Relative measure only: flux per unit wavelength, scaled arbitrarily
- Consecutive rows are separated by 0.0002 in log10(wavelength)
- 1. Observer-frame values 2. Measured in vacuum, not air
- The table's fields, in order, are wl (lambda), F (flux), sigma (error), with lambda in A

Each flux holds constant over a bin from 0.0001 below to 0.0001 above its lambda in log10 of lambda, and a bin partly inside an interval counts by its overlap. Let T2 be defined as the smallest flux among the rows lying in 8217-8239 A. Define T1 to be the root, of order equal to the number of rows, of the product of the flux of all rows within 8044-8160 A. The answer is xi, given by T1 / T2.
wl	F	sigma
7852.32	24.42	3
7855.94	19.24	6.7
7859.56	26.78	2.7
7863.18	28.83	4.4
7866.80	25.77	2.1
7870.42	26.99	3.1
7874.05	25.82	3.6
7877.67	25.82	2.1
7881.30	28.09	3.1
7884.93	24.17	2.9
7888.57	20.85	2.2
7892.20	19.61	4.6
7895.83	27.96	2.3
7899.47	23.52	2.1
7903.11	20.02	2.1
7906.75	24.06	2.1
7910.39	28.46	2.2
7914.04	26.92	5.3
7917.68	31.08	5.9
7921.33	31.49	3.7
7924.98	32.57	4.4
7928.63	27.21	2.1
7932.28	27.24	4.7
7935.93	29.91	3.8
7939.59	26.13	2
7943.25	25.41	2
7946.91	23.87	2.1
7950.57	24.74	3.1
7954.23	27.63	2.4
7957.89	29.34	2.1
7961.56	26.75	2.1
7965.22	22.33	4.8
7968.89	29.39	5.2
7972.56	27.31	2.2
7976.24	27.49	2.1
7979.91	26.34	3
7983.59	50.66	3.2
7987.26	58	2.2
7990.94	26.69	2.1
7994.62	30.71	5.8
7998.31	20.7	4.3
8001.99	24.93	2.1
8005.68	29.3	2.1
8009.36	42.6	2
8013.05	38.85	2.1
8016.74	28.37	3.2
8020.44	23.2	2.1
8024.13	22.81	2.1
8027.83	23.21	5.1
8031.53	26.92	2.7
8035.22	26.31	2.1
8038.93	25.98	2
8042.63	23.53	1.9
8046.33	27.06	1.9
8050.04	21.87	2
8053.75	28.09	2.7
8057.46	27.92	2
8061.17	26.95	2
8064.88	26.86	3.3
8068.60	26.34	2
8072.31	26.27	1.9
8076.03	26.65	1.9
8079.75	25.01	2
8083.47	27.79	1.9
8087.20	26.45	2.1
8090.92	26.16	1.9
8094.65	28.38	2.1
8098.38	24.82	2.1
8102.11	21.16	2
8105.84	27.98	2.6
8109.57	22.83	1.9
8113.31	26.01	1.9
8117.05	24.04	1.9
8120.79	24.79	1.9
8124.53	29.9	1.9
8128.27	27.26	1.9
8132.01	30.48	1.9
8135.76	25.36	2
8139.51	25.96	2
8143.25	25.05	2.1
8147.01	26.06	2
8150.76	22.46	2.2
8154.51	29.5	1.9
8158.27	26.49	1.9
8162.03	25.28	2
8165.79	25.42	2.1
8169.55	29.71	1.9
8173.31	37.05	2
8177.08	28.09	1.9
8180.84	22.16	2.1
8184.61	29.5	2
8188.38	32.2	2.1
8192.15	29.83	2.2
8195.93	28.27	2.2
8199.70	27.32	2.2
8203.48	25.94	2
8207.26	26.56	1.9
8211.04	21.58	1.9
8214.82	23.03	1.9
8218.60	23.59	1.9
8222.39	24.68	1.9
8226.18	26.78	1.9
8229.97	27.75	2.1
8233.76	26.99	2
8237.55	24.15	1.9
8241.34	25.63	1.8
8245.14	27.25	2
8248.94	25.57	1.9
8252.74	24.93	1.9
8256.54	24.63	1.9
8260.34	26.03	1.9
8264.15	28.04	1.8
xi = 1.11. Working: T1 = 26.1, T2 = 23.59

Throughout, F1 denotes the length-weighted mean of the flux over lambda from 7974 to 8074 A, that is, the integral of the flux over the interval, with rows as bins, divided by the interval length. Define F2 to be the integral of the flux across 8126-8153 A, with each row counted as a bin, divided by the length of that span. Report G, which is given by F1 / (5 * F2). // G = 0.22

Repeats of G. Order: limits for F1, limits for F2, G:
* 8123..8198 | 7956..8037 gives 0.18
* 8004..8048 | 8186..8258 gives 0.22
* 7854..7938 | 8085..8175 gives 0.20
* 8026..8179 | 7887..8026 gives 0.19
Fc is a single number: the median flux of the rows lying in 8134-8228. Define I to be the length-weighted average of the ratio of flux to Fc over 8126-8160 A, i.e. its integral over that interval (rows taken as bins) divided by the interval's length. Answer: 1.02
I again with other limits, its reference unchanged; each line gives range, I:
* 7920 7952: 1.06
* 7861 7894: 0.96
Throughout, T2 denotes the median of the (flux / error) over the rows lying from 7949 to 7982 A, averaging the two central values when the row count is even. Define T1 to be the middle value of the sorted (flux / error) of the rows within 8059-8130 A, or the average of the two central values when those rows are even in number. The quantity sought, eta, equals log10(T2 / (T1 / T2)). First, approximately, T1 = 13.2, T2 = 11.5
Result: 1.00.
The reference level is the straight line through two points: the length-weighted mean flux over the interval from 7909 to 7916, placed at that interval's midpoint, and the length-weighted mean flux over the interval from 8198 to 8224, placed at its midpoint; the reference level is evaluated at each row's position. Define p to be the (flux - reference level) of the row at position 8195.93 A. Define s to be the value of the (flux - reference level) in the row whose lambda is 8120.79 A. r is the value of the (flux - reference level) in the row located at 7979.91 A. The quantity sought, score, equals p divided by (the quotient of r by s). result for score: 4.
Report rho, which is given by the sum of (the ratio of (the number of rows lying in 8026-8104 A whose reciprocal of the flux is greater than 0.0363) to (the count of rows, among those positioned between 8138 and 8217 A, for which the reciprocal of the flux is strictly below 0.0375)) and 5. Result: 6.9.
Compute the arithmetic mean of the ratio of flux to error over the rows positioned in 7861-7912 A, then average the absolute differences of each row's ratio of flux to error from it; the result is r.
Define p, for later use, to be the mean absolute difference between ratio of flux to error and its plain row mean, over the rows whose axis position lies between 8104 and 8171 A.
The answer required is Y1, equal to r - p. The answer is 0.7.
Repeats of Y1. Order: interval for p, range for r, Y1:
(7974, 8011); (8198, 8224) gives -4.2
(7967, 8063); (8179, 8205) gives -2.2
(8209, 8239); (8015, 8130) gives 1.0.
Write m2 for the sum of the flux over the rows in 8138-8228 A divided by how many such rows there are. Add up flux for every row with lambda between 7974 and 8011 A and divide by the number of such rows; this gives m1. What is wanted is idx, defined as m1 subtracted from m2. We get -7.0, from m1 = 33.7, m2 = 26.8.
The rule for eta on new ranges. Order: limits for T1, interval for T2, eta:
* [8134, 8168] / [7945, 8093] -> 1.09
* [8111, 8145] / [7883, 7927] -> 0.79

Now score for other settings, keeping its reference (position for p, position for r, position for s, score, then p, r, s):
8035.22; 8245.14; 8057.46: 0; -0.1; 3.0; 1.7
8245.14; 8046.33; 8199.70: 10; 3.0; 0.7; 2.6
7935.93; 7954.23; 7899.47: -30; 2.4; 0.3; -4.3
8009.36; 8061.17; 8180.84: -58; 15.9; 0.8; -2.8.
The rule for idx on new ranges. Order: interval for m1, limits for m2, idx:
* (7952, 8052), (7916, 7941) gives 0.2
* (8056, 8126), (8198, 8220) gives -1.5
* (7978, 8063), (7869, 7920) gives -4.4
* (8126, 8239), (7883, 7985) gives 0.4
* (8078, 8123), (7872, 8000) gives 2.5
